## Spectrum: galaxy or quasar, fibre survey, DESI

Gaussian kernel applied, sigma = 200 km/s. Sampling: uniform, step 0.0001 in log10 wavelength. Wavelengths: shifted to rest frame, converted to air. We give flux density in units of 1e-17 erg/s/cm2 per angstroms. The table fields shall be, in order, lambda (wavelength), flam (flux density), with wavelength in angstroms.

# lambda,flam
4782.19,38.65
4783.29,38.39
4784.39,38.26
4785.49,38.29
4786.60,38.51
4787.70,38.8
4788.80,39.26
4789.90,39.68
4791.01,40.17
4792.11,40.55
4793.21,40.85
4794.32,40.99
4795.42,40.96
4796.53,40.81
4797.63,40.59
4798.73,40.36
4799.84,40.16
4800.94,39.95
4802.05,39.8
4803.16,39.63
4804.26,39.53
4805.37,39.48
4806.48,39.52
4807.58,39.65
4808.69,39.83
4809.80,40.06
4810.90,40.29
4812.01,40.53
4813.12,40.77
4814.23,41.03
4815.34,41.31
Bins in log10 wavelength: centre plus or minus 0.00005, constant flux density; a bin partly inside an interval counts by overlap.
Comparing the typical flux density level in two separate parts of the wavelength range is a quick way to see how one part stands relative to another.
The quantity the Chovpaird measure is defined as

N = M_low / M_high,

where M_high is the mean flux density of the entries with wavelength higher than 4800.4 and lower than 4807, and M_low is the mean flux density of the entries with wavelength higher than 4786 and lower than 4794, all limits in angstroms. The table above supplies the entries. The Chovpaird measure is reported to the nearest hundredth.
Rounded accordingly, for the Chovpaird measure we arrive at 1.00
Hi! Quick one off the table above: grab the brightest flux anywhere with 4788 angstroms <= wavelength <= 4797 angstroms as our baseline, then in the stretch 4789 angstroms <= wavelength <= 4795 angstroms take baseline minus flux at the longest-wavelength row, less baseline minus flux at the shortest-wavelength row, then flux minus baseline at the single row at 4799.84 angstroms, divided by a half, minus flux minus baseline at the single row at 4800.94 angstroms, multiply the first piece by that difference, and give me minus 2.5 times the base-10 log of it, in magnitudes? 0.2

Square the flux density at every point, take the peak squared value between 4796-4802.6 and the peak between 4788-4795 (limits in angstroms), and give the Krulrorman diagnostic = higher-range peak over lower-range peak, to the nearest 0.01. 0.99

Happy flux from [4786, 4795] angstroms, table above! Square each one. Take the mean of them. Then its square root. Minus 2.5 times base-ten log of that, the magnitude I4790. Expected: -4.00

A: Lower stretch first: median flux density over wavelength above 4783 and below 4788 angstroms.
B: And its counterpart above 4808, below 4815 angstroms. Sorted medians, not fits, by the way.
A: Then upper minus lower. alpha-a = 2.0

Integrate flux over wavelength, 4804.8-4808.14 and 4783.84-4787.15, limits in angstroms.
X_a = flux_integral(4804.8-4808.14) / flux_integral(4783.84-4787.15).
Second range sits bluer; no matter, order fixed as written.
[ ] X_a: 1.04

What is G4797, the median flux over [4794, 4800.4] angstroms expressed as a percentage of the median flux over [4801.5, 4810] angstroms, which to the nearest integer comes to 103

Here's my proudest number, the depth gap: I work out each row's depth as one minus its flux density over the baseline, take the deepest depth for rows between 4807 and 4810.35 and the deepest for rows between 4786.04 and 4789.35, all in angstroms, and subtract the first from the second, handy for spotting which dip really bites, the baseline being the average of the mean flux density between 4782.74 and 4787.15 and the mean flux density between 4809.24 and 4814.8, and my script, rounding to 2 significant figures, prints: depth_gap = 0.029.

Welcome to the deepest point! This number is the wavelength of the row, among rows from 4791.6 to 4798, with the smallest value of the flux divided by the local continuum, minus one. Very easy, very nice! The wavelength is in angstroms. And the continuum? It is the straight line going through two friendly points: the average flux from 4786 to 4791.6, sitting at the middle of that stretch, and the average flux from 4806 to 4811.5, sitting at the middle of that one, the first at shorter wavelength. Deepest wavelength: 4797.63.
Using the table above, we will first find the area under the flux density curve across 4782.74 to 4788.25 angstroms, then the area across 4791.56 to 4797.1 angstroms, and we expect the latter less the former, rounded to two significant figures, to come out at 14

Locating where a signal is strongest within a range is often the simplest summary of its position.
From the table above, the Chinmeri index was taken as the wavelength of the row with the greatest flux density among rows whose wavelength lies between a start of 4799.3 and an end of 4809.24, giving 4799.84 angstroms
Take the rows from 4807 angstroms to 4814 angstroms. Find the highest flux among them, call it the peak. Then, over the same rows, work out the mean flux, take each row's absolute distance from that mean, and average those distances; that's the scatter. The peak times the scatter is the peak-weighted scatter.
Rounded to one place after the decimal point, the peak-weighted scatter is 13.9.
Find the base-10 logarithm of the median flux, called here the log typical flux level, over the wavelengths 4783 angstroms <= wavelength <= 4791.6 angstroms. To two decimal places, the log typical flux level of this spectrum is 1.59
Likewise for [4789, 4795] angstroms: 1.61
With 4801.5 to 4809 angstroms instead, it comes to 1.60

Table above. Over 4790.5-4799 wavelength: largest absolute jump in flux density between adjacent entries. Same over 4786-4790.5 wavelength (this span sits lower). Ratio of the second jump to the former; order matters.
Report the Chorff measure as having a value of 1.21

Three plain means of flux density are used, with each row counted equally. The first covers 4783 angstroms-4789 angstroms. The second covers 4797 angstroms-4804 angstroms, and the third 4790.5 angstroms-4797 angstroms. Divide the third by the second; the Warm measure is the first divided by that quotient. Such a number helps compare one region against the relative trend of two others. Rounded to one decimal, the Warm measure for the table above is 38.0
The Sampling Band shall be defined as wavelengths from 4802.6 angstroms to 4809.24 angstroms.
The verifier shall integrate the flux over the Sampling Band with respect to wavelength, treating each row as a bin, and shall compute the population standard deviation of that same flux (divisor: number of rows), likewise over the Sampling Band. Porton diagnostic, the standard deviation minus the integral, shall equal -263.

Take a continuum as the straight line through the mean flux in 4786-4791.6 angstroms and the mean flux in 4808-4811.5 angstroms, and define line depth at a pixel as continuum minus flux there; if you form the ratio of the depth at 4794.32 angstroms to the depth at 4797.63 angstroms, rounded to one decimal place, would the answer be 1.5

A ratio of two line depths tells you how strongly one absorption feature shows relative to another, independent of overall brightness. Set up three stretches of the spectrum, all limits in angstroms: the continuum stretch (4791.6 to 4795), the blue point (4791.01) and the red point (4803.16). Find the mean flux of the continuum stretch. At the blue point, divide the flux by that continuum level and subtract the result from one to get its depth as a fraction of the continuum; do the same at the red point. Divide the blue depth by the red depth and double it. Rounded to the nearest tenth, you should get 1.1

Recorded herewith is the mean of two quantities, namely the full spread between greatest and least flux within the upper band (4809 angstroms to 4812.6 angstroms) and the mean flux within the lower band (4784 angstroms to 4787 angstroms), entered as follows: 19.4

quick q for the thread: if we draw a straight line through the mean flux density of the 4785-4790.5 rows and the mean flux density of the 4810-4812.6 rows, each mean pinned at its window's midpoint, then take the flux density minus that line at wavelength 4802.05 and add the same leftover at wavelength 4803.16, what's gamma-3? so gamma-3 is -0.3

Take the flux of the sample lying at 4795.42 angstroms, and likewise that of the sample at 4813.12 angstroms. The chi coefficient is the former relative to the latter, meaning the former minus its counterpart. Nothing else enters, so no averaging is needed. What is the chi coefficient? 0.2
